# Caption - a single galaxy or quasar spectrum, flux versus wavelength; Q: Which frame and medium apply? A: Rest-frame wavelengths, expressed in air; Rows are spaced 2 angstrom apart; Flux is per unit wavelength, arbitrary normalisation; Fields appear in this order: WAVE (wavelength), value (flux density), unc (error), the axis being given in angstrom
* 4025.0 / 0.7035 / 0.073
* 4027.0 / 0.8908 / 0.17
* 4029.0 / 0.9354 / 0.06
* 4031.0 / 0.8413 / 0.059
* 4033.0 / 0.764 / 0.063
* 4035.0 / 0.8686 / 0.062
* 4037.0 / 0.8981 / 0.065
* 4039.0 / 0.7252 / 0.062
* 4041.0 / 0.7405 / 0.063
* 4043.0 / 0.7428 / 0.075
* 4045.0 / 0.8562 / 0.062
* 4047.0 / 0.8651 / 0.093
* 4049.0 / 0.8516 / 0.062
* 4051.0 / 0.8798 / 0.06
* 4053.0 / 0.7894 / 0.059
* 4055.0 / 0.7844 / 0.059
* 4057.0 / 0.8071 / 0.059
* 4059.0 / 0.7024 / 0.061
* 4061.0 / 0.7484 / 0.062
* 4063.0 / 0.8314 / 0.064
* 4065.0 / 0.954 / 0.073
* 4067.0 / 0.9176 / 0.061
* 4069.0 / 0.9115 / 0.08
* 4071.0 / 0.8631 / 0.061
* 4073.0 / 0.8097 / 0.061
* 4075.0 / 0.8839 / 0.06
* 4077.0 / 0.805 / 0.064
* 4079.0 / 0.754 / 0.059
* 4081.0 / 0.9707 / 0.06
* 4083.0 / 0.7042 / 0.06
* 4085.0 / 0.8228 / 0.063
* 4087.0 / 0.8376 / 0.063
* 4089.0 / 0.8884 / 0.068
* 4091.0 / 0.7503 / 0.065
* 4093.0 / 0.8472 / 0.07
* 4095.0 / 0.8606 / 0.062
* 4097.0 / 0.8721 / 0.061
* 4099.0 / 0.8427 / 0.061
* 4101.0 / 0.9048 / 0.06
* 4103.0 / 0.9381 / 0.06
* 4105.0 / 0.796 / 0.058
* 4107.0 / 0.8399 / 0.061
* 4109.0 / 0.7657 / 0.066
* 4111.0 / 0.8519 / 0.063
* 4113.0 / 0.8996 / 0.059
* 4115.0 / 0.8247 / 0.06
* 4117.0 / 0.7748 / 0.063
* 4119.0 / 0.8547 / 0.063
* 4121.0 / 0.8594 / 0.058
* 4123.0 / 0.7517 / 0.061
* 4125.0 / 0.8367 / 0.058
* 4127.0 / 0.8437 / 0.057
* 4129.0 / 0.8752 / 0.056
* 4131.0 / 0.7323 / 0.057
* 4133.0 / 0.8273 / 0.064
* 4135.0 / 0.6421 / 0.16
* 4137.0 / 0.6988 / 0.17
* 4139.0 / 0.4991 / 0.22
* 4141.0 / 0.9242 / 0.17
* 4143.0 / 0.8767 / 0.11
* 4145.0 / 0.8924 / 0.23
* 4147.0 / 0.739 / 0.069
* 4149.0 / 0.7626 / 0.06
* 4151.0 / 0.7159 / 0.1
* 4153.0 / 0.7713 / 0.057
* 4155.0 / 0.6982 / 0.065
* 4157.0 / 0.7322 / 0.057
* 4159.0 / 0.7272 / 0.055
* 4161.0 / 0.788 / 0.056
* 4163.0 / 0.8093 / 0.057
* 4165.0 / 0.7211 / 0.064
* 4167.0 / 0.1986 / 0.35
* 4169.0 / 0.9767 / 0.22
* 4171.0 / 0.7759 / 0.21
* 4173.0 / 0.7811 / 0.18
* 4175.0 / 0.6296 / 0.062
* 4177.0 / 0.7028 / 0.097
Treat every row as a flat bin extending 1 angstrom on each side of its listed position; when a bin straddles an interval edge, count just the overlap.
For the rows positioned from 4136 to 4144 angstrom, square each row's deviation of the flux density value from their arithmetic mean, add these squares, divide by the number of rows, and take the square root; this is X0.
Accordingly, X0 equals 0.167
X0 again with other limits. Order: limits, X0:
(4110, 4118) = 0.045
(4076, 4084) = 0.100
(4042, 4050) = 0.050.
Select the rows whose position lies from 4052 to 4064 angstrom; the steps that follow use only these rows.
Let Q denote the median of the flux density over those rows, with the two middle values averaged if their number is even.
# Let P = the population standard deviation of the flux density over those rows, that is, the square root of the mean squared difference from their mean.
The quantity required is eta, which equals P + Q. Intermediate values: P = 0.04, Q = 0.79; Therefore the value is 0.83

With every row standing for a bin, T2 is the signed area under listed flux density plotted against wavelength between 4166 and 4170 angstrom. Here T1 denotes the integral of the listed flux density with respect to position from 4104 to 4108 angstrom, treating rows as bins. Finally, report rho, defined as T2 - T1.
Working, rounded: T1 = 3.27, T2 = 2.35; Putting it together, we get -0.92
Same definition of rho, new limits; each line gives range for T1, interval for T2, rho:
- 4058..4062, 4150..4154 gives 0.07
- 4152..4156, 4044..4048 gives 0.50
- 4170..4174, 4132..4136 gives -0.18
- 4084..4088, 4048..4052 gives 0.14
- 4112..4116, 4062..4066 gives 0.12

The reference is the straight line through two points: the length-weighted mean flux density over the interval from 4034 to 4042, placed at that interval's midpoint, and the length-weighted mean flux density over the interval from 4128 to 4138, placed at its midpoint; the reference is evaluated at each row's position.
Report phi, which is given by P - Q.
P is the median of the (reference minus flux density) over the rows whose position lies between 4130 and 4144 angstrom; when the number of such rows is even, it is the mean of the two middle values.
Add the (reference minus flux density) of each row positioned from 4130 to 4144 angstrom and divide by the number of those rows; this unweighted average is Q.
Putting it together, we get 0.014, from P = 0.02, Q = 0.01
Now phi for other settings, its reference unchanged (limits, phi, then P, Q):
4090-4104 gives 0.000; -0.08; -0.08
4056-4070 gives 0.008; -0.04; -0.04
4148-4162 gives 0.009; 0.01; 0.00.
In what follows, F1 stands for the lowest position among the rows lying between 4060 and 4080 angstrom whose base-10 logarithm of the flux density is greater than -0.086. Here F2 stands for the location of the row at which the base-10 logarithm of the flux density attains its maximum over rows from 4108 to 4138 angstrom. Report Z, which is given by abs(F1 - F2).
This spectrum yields 50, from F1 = 4063.0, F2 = 4113.0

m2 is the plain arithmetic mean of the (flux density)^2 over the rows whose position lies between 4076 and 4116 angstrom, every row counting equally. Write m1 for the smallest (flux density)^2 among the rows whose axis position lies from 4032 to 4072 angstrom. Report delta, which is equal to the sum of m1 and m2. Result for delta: 1.20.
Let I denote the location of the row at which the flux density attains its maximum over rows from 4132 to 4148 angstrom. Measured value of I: 4141.0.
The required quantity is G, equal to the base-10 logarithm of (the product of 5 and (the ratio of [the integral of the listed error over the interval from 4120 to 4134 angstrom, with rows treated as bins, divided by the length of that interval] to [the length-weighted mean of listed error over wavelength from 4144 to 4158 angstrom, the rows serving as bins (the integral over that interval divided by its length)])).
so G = 0.5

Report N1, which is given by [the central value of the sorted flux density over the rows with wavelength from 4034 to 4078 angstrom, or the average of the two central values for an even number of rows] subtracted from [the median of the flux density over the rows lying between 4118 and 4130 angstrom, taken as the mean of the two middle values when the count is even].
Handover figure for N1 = 0.01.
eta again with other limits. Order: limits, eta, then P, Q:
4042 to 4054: 0.90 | 0.05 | 0.85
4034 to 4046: 0.87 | 0.07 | 0.80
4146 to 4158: 0.76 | 0.03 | 0.74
